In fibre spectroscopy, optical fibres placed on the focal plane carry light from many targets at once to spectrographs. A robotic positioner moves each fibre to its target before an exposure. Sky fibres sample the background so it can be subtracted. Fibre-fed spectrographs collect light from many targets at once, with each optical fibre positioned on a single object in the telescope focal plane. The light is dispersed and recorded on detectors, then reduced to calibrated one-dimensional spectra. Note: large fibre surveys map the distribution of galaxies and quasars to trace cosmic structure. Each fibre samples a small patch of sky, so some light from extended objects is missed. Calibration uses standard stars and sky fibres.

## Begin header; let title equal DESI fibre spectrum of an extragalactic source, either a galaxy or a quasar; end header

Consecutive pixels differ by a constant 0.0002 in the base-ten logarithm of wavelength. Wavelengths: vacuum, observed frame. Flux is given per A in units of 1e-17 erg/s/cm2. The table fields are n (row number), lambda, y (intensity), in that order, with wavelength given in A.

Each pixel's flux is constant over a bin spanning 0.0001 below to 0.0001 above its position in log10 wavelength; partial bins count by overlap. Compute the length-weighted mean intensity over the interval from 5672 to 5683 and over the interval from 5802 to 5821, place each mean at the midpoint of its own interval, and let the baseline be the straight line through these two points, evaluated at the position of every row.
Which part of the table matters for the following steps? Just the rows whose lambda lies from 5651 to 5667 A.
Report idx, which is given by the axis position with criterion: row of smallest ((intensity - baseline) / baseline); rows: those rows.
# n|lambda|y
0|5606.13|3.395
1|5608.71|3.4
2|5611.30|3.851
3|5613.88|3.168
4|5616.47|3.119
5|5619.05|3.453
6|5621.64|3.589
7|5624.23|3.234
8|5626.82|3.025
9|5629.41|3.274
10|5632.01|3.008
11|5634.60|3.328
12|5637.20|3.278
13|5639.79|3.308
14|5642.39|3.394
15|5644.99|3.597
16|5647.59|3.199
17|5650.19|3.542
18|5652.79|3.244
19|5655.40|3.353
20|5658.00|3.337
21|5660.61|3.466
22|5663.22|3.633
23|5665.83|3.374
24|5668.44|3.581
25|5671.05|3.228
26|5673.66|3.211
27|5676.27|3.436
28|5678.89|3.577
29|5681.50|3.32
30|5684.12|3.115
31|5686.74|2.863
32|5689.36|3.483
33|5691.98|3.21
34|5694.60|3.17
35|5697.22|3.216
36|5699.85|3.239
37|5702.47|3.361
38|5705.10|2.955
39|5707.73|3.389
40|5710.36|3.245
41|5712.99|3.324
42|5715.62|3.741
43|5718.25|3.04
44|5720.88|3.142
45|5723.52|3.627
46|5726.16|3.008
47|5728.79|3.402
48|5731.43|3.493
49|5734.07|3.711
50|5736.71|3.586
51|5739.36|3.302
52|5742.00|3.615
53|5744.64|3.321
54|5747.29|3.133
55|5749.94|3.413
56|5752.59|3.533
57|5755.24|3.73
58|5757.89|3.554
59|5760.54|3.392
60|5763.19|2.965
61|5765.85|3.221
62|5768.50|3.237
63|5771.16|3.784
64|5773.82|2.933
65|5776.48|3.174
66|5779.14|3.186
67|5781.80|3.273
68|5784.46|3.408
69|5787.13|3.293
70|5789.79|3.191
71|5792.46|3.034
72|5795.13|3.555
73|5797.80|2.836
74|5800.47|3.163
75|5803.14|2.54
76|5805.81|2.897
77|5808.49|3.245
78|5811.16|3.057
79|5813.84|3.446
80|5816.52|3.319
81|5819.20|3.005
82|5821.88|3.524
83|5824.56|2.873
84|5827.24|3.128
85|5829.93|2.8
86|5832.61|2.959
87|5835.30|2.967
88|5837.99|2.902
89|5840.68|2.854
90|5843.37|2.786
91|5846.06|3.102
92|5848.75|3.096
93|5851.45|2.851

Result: 5652.79 A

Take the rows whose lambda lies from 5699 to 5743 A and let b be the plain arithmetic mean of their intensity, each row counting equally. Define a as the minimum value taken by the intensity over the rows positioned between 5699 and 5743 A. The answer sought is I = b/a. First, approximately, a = 2.955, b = 3.36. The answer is 1.14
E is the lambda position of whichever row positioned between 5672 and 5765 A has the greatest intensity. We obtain 5715.62 A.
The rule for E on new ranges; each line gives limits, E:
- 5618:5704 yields 5663.22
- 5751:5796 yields 5771.16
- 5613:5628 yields 5621.64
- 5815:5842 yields 5821.88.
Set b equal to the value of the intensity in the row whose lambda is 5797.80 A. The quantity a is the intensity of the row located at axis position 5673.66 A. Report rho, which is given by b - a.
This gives -0.4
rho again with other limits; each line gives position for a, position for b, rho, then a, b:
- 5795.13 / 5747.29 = -0.4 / 3.555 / 3.133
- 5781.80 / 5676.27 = 0.2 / 3.273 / 3.436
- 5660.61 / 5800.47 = -0.3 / 3.466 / 3.163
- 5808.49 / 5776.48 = -0.1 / 3.245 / 3.174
